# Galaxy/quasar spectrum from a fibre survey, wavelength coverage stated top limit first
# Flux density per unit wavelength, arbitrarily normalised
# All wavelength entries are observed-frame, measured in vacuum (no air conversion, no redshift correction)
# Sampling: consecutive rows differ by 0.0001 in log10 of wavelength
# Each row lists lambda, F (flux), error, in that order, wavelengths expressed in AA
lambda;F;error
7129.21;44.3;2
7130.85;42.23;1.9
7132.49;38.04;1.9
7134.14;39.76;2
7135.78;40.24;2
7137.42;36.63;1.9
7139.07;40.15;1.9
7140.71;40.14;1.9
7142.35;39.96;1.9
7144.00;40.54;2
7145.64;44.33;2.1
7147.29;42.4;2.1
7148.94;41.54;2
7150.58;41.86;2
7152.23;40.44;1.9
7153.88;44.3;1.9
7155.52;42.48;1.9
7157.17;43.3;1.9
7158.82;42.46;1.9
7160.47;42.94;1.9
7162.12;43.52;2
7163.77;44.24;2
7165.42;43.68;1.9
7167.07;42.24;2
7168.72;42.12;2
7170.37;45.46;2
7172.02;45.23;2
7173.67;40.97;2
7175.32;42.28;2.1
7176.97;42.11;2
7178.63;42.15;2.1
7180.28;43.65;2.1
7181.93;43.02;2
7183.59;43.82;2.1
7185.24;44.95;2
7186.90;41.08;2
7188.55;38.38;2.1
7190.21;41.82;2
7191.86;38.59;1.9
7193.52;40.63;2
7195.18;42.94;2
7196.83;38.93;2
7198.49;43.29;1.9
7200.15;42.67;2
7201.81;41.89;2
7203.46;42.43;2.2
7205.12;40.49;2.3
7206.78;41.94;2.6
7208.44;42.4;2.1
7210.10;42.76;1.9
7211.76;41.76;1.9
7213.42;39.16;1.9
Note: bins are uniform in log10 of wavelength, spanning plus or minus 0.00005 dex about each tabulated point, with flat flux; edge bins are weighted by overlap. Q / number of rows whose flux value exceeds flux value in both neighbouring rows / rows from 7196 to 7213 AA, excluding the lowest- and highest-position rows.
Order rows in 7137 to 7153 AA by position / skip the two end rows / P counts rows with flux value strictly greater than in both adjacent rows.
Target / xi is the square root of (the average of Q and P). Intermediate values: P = 3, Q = 3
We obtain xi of 1.7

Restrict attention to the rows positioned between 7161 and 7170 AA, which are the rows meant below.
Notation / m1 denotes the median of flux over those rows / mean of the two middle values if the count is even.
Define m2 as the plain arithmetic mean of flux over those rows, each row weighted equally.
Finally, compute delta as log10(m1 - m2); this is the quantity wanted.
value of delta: -0.4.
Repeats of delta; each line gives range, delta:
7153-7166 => -1.3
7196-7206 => -0.3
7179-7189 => -0.1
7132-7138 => -0.6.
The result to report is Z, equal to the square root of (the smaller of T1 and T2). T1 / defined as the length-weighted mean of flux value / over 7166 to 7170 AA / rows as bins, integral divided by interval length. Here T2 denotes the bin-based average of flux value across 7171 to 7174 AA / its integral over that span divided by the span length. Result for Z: 6.53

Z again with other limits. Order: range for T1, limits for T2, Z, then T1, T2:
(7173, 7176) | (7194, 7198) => 6.41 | 41.7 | 41.1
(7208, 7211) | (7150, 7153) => 6.41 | 42.6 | 41.1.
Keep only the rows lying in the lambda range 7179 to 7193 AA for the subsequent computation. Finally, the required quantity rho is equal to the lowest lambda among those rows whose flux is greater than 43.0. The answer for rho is 7180.28 AA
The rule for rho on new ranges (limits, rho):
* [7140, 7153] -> 7145.64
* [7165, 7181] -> 7165.42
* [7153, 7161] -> 7153.88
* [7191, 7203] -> 7198.49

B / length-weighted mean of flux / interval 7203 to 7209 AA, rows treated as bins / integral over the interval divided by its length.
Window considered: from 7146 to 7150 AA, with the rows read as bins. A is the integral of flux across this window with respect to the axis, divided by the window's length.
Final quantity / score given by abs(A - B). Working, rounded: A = 42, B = 41.7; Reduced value 0.5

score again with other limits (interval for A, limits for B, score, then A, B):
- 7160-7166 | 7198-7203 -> 1.0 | 44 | 42.6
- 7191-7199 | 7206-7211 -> 1.6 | 41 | 42.4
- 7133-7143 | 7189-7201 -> 1.7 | 39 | 41.2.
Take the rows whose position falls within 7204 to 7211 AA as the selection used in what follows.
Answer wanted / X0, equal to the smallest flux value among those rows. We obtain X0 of 40.49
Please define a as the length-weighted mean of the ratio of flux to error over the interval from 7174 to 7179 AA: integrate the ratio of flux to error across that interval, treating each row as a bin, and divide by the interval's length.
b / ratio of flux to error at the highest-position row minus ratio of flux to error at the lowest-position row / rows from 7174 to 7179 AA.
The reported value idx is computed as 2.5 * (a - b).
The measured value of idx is 51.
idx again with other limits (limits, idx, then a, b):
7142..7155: 47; 21.1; 2.3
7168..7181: 54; 21.1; -0.3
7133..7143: 48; 20.4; 1.2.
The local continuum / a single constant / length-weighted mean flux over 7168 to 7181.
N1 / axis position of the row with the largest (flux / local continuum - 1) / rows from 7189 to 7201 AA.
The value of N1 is 7198.49 AA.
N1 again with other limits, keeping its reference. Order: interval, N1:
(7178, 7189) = 7185.24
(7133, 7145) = 7144.00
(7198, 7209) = 7198.49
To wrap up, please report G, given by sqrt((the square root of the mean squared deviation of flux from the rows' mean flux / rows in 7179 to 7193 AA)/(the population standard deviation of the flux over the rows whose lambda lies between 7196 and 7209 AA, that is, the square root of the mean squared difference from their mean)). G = 1.32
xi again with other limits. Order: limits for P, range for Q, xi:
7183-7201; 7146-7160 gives 1.9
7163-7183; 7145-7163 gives 1.7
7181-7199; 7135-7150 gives 1.6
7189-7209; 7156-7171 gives 1.4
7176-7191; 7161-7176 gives 1.4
